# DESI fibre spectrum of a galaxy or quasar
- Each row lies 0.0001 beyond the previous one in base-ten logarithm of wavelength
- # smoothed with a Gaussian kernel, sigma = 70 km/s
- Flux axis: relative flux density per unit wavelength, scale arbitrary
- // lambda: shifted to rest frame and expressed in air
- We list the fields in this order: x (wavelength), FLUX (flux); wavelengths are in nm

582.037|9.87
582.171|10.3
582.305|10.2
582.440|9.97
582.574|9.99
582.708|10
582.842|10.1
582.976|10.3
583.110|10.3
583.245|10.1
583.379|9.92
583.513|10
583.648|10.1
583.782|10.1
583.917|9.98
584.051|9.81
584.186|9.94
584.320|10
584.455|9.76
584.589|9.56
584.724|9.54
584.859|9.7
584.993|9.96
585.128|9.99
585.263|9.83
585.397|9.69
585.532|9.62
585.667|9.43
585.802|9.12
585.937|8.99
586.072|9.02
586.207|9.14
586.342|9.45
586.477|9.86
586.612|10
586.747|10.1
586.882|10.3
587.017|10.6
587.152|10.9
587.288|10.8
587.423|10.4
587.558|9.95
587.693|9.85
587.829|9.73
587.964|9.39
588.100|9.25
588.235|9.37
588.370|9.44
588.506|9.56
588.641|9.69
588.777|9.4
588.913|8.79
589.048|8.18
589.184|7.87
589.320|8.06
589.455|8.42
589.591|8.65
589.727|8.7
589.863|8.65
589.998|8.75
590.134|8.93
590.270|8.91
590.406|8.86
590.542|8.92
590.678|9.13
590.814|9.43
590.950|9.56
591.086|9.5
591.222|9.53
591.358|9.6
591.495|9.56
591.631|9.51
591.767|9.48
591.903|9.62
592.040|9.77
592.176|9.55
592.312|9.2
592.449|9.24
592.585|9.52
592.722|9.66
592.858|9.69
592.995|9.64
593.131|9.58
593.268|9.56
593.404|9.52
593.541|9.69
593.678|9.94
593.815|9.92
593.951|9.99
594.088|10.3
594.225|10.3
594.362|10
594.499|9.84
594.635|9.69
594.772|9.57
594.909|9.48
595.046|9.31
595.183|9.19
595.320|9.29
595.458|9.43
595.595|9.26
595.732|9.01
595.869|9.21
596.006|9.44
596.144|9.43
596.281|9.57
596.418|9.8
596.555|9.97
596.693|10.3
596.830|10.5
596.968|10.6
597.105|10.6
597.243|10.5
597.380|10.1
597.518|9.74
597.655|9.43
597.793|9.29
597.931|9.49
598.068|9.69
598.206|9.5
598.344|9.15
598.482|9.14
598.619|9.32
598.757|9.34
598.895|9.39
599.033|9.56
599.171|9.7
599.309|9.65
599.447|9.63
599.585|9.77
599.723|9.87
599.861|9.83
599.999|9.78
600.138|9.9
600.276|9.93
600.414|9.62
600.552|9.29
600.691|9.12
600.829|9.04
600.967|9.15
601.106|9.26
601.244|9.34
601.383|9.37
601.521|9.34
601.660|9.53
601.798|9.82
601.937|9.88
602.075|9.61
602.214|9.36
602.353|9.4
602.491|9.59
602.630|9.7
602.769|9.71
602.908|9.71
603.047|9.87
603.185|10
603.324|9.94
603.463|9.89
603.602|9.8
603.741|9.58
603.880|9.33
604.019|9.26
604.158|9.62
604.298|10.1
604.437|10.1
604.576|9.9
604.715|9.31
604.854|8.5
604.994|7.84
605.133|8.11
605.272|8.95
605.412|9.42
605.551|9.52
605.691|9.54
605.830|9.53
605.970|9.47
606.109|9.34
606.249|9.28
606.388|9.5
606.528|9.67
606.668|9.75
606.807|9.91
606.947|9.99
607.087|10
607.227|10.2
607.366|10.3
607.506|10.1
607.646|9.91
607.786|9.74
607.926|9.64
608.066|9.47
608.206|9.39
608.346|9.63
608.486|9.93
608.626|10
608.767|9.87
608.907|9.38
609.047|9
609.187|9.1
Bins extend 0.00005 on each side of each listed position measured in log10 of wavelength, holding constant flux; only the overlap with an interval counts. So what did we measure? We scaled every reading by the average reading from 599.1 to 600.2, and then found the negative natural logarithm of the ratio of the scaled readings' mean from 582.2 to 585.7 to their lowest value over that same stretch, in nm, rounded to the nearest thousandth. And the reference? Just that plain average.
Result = -0.051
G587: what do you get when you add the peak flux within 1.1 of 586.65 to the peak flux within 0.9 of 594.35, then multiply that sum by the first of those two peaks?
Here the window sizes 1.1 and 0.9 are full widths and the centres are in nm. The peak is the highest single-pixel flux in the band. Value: 231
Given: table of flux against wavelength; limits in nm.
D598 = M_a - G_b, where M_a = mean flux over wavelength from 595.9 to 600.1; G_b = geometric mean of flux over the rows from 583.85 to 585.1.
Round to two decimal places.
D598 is -0.07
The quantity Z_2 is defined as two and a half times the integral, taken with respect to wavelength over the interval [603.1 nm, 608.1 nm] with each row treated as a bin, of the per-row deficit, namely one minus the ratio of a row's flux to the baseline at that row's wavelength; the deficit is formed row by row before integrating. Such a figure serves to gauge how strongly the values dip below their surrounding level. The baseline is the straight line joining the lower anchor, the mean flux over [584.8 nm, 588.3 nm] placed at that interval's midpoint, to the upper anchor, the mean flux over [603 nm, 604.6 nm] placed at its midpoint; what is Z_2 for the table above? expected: 0.27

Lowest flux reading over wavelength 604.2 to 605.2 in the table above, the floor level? 7.84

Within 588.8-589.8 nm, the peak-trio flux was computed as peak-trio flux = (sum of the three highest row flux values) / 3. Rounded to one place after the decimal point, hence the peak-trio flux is 8.7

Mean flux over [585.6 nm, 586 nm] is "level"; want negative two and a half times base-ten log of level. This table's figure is -2.41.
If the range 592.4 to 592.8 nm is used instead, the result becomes -2.44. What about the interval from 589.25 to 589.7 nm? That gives -2.31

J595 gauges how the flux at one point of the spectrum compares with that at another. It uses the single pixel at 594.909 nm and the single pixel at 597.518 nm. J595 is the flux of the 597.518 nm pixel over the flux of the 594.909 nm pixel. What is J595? 1.027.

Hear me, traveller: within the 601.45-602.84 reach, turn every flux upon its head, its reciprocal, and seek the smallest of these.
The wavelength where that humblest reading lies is 601.937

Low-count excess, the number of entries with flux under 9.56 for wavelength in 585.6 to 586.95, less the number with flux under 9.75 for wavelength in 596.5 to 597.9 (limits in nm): 3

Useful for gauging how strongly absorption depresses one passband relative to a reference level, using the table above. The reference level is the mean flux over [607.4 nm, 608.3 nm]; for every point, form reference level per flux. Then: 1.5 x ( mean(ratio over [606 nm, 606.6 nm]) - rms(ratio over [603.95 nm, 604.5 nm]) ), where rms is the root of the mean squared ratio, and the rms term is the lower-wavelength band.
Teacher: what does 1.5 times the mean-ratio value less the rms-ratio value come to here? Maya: 0.048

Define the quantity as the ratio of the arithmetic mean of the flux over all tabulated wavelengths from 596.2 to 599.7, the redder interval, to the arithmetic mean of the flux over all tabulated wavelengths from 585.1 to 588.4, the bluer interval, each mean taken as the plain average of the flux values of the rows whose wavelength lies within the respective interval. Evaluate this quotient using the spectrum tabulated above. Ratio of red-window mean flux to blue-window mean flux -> 1.00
